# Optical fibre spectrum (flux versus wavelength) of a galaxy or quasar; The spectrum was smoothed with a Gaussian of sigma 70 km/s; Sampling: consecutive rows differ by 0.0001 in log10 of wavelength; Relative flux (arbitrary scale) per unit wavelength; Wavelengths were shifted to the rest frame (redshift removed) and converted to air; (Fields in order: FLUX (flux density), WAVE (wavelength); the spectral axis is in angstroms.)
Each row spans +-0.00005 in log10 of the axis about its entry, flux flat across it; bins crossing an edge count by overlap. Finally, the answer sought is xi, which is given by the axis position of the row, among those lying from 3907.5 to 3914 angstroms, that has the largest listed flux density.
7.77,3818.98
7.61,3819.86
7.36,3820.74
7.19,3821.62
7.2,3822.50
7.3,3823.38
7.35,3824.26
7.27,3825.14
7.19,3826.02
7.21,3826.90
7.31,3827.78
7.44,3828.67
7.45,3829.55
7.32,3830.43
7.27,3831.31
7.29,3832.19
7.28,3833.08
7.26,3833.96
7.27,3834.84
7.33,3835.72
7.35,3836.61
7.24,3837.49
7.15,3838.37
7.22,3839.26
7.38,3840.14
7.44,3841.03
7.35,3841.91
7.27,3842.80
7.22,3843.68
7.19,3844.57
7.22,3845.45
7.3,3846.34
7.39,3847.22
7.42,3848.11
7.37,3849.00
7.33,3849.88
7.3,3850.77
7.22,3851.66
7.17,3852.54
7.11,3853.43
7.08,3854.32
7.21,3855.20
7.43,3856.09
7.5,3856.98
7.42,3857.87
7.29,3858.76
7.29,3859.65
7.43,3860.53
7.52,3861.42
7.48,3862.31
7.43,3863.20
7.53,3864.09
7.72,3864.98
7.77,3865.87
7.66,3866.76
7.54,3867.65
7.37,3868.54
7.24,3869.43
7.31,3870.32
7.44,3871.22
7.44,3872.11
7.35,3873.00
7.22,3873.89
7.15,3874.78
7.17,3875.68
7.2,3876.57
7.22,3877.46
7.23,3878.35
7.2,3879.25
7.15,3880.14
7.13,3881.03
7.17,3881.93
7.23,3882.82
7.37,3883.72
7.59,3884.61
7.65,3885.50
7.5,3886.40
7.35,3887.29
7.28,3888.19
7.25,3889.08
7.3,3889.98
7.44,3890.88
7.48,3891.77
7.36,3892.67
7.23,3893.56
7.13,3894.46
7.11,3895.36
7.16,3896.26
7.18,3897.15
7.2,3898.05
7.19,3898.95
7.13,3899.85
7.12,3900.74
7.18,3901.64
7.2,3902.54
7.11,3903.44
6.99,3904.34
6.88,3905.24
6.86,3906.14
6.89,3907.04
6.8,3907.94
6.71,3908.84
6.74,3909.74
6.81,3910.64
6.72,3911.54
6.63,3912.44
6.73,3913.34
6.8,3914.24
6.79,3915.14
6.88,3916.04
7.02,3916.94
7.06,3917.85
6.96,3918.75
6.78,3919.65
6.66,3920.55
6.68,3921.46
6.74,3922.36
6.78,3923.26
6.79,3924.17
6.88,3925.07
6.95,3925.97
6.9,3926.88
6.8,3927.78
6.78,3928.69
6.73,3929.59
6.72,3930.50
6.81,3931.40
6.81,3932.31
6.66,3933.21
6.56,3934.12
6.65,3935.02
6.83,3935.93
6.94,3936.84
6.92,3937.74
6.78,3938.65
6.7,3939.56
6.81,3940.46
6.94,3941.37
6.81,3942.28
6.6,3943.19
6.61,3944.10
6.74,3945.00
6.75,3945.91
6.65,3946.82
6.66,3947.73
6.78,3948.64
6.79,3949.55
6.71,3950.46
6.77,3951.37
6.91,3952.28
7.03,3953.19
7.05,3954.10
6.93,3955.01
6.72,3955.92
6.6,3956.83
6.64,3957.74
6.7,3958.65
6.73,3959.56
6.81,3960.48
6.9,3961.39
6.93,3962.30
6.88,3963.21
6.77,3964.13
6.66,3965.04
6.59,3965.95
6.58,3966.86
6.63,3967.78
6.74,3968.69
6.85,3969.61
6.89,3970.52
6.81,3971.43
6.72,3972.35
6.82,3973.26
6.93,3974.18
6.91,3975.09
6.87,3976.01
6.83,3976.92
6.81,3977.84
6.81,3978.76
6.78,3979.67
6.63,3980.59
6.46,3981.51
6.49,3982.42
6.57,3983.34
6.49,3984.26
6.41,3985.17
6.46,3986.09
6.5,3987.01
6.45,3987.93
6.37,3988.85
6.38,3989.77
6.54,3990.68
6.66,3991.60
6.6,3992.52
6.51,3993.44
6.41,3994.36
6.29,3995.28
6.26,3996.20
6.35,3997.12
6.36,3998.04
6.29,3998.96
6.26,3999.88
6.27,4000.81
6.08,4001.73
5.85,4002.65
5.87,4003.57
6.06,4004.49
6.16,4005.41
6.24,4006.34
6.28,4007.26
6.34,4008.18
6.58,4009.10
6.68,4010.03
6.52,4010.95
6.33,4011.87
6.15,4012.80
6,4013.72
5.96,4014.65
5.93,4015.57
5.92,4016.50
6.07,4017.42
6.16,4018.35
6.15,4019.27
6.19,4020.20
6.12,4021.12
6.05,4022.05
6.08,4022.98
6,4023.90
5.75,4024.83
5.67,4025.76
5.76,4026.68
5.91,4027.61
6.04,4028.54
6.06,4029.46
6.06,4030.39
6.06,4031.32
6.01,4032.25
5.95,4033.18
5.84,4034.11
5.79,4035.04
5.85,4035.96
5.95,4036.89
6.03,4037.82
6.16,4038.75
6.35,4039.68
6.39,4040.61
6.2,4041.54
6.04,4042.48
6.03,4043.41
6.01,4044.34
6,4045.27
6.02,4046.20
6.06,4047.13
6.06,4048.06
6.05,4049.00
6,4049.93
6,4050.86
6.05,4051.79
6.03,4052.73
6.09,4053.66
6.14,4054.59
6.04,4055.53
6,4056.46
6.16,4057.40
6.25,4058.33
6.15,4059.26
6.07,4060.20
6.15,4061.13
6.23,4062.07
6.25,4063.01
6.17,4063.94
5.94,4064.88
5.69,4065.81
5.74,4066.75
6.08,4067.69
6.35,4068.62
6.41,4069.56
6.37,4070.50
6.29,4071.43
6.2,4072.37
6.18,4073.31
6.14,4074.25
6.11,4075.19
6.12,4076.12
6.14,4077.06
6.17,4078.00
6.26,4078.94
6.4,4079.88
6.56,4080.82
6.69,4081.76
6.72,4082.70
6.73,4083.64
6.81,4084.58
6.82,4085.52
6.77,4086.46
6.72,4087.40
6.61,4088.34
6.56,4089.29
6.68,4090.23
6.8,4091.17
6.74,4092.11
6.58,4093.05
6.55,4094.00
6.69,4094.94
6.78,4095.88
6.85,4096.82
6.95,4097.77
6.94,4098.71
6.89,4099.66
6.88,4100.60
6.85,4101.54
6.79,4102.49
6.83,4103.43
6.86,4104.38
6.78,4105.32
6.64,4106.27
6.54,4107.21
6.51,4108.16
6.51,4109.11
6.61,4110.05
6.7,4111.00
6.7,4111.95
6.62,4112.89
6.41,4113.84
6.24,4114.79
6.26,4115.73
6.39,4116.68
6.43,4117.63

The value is 3910.64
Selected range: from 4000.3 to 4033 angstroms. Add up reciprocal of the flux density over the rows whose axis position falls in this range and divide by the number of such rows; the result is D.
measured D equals 0.164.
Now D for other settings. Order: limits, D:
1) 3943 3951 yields 0.149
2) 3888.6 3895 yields 0.137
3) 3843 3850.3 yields 0.137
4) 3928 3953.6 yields 0.148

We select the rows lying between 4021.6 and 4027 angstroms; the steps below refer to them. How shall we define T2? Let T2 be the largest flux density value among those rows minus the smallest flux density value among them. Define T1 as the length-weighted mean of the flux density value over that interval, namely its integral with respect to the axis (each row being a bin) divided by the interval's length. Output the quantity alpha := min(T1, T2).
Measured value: 0.41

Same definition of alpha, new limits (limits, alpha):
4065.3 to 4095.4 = 1.13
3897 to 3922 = 0.57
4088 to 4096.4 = 0.25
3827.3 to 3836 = 0.19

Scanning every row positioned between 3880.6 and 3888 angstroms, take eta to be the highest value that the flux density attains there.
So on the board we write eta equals 7.65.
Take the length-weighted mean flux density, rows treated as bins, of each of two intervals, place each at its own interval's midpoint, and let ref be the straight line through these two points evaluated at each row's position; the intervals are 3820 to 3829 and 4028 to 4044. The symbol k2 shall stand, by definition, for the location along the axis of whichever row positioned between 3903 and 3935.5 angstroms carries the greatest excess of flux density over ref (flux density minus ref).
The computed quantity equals 3917.85 angstroms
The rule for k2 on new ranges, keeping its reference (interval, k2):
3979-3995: 3979.67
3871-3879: 3872.11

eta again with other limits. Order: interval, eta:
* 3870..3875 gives 7.44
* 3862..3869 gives 7.77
